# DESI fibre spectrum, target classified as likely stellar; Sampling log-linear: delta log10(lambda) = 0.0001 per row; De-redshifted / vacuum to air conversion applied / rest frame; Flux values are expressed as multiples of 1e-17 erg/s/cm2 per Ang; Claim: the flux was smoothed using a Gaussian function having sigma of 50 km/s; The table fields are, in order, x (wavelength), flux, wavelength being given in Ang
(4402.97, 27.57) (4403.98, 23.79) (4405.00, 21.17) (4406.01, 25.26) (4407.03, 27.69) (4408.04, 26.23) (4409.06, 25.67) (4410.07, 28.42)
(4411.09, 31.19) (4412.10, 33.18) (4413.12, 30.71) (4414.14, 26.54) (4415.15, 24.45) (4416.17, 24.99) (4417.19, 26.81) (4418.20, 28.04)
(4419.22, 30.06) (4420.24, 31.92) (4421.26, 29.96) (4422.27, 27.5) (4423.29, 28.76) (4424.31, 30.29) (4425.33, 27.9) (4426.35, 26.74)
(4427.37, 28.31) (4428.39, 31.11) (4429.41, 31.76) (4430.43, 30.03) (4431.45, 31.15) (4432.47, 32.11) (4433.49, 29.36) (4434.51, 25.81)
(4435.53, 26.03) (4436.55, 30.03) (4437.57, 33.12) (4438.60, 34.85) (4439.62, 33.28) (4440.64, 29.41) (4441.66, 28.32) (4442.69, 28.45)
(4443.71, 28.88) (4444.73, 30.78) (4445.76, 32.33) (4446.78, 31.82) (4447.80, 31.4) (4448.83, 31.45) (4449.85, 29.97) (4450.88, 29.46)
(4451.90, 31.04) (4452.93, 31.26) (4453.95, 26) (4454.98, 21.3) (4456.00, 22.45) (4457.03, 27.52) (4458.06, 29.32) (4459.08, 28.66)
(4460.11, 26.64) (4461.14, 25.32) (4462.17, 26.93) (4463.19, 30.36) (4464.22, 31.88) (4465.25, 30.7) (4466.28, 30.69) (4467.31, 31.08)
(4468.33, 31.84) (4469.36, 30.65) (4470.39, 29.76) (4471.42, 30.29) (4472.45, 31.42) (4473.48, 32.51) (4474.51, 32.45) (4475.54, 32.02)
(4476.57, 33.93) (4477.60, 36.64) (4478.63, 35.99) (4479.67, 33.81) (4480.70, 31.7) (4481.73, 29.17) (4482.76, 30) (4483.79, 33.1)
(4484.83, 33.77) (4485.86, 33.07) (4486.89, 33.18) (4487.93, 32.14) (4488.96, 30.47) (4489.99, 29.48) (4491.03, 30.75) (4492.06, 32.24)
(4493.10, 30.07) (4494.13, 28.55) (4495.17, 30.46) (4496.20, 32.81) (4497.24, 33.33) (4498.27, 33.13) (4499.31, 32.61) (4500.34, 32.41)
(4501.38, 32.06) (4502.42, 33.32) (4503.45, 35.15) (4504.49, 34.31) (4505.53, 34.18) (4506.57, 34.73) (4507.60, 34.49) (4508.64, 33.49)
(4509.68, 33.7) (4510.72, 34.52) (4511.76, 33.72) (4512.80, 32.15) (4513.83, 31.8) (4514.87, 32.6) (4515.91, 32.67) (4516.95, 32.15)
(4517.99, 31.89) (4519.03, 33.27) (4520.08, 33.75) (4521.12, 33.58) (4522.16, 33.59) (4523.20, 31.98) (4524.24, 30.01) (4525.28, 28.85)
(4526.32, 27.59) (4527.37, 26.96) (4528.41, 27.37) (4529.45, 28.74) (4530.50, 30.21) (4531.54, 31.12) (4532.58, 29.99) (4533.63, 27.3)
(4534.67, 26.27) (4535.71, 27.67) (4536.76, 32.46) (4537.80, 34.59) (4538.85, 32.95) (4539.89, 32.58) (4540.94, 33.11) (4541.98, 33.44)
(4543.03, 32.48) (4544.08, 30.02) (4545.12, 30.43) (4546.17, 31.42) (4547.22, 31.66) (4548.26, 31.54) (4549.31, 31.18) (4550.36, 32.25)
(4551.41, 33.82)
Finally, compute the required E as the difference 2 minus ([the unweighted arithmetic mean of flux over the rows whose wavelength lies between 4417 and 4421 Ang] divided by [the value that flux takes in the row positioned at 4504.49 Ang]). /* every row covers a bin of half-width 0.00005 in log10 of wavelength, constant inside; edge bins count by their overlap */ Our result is 1.15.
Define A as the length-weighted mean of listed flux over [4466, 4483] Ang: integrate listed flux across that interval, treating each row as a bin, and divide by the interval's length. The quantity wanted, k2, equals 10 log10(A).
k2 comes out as 15.1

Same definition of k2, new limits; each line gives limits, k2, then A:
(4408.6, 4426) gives 14.6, 29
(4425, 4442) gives 14.8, 30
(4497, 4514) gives 15.3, 34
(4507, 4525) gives 15.2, 33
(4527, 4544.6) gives 14.8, 30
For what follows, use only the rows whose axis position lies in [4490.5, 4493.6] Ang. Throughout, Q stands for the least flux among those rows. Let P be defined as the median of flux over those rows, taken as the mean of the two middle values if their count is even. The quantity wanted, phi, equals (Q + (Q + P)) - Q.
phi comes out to 60.8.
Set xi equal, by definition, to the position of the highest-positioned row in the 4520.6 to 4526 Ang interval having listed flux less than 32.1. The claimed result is 4525.28 Ang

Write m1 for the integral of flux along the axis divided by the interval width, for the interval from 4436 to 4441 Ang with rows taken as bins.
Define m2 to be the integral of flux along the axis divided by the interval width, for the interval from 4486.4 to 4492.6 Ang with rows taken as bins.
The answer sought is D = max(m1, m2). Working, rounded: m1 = 32.2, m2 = 31.3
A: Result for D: 32.2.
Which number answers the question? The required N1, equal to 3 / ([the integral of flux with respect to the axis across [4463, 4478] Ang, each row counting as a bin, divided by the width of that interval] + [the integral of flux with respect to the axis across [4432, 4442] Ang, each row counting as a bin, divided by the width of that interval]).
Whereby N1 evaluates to 0.0484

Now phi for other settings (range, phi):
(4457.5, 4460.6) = 55.3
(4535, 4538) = 60.1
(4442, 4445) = 57.3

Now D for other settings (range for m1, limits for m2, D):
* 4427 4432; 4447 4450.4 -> 31.0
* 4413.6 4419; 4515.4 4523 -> 32.9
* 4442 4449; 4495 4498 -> 32.5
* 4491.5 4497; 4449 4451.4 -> 30.9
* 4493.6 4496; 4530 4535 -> 30.0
